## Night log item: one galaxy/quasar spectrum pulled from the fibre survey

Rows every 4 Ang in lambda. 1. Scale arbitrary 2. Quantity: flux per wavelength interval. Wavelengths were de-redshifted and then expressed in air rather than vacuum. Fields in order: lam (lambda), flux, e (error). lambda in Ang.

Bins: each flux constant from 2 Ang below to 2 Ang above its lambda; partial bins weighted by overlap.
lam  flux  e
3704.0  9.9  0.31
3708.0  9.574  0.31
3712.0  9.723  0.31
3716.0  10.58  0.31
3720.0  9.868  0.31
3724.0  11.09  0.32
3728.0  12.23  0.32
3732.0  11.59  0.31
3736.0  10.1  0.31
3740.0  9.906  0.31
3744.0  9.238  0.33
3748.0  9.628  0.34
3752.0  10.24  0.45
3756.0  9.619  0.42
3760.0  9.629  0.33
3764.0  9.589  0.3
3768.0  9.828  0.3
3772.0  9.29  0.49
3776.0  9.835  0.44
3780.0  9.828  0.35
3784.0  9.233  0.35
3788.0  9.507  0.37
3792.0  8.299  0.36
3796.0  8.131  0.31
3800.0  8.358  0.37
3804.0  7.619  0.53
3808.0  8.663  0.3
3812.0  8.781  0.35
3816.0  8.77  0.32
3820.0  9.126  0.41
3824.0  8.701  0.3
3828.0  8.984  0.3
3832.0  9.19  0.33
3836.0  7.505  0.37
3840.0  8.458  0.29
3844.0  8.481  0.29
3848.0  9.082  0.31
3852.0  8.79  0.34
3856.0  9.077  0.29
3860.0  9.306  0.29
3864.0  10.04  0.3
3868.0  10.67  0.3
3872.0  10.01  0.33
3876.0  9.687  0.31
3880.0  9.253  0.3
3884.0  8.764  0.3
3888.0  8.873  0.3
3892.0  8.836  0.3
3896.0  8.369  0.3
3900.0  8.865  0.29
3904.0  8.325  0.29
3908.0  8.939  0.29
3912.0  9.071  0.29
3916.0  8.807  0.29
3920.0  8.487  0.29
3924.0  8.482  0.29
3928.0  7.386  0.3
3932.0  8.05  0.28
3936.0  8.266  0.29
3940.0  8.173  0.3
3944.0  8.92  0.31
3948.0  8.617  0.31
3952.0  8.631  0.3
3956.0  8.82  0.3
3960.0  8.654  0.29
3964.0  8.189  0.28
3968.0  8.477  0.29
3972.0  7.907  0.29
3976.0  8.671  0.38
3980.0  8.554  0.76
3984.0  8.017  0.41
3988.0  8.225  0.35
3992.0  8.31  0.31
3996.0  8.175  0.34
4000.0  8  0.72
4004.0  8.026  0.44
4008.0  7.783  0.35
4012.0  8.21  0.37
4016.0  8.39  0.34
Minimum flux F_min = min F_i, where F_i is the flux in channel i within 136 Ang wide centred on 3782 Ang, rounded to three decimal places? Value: 7.505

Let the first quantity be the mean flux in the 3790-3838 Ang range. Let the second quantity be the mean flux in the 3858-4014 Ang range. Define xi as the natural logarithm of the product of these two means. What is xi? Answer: 4.30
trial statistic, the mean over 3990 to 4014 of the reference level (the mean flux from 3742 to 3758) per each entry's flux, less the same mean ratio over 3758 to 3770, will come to 0.20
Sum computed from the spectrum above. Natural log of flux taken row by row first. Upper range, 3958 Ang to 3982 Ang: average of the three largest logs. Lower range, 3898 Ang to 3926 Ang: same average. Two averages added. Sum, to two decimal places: 4.35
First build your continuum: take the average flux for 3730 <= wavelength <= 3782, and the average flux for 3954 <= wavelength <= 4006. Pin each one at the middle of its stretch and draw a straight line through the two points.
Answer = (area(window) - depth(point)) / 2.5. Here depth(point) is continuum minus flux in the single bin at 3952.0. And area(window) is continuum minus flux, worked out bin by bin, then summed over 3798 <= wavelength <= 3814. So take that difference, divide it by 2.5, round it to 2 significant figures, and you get 1.9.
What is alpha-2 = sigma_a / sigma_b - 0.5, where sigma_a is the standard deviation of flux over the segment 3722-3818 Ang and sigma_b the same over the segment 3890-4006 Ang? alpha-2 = 2.3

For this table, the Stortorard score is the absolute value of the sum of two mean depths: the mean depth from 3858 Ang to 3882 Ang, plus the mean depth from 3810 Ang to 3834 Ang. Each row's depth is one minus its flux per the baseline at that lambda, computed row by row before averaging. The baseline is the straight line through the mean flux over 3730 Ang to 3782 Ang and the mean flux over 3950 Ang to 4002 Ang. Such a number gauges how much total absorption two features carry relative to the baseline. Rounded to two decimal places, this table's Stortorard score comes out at 0.03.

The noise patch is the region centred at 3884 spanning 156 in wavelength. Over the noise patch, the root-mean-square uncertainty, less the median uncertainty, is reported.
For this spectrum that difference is 0.007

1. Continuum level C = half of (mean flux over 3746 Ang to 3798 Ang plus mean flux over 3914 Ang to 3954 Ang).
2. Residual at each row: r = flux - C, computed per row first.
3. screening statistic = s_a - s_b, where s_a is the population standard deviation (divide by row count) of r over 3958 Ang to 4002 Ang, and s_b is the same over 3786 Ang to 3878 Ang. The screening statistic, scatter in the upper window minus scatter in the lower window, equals -0.48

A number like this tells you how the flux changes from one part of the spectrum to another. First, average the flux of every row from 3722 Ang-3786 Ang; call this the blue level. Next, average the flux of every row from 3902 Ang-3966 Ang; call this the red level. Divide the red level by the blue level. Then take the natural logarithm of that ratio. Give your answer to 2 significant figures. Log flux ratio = -0.17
